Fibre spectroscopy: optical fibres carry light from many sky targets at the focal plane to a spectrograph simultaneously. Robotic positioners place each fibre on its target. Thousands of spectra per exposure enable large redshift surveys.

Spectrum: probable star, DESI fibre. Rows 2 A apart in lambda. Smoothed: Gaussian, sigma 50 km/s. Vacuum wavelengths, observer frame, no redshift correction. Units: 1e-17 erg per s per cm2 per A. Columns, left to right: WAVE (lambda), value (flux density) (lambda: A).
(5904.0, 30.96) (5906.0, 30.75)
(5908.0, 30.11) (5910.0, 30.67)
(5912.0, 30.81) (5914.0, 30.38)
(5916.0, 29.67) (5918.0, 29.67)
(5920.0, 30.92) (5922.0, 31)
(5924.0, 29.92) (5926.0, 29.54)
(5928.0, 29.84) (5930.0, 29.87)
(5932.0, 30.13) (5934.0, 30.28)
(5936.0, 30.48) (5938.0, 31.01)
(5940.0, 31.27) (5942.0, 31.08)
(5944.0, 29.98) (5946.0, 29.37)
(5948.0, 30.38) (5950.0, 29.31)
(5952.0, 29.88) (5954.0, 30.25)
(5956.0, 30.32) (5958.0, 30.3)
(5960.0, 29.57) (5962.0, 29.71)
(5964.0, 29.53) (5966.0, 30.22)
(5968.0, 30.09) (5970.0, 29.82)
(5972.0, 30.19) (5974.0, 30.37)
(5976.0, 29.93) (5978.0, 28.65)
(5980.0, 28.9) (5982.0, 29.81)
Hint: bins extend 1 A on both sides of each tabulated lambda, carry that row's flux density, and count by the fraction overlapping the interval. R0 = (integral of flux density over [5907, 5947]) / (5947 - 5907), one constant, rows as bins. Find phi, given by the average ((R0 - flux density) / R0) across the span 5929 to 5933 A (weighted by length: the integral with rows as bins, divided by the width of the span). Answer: 0.010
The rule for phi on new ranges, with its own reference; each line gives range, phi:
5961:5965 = 0.022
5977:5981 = 0.050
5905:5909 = -0.004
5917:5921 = 0.000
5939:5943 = -0.029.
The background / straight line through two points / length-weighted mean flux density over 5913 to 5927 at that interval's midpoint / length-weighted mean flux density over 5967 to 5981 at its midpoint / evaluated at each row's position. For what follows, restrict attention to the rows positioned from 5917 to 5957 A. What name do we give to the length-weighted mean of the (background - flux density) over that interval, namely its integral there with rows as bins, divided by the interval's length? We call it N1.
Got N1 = -0.21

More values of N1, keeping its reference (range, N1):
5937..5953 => -0.34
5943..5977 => -0.13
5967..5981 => 0.00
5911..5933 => -0.02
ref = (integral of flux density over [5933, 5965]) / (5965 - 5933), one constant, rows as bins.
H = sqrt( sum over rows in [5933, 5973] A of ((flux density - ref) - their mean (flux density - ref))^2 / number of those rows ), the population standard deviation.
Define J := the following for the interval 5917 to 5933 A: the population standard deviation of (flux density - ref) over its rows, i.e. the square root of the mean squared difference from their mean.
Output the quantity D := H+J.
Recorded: 1.04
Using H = 0.53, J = 0.52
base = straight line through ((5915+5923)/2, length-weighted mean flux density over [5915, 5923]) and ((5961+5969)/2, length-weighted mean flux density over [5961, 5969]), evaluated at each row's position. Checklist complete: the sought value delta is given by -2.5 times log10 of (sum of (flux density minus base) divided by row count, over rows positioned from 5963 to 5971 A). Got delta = 3.3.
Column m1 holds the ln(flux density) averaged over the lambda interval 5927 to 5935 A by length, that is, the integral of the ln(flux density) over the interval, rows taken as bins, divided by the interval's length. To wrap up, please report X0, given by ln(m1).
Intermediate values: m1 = 3.402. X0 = 1.224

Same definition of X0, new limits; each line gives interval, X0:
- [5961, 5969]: 1.223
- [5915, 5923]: 1.227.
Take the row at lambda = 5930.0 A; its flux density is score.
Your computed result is 29.87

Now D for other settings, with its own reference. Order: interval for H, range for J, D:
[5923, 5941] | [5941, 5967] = 1.02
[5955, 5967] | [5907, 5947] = 0.91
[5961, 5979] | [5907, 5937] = 0.95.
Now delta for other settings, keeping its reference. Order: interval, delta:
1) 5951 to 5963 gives 3.4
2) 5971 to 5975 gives 0.8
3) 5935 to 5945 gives 0.5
